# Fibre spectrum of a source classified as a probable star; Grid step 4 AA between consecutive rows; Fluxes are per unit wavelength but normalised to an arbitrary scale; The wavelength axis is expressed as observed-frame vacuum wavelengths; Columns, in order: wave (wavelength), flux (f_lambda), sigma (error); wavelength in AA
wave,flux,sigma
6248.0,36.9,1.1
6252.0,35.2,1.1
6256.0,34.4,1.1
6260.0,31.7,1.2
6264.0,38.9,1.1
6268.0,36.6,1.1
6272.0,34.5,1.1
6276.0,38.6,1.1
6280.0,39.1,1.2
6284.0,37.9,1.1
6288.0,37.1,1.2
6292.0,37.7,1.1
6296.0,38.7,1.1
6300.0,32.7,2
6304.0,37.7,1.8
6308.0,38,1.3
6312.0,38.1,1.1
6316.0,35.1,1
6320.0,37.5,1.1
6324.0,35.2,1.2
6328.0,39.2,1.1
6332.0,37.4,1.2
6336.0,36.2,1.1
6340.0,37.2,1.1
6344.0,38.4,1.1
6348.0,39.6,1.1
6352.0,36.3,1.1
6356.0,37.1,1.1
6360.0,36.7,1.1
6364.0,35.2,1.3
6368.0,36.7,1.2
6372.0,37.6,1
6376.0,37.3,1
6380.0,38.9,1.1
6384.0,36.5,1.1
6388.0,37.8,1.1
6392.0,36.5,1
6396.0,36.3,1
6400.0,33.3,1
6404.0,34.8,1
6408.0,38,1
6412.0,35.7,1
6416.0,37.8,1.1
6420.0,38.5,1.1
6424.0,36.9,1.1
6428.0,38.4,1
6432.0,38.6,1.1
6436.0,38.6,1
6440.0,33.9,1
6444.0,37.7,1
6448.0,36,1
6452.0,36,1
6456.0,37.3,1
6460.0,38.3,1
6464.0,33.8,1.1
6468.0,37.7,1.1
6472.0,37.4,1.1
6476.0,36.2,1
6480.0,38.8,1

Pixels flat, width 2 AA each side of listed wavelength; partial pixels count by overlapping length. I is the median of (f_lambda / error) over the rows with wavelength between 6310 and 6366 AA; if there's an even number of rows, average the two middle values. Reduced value 33.8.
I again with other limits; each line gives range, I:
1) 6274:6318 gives 34.3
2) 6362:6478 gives 35.4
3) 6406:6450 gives 35.7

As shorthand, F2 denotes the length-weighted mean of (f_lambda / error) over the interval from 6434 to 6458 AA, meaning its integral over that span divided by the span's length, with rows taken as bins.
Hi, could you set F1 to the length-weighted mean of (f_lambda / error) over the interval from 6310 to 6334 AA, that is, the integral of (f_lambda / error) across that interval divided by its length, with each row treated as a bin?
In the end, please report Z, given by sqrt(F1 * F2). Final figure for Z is 35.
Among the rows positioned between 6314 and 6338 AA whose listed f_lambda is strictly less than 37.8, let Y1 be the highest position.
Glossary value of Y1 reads 6336.0 AA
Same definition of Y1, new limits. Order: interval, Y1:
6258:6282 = 6272.0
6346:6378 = 6376.0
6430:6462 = 6456.0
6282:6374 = 6372.0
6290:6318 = 6316.0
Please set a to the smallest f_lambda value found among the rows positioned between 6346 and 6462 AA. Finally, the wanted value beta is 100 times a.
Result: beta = 3330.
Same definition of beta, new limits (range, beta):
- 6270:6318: 3270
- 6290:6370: 3270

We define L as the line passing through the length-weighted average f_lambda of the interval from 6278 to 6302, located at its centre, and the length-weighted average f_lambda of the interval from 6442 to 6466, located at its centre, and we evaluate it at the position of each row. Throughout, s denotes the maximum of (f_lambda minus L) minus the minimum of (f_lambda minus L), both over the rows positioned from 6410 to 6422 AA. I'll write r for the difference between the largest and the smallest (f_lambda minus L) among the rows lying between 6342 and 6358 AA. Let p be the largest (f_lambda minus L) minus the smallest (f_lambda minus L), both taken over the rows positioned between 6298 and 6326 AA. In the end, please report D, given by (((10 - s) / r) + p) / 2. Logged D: 3.8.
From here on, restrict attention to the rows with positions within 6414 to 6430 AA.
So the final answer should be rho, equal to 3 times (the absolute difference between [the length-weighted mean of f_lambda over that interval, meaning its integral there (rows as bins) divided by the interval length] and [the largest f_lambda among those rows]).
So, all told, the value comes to 1.8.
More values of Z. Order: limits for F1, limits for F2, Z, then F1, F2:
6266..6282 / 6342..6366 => 33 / 33.08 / 33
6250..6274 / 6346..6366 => 32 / 31.61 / 33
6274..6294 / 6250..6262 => 32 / 33.46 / 30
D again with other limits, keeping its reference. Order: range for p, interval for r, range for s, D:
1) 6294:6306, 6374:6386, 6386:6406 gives 4.2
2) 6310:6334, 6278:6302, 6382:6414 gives 2.5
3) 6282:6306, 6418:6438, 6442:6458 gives 5.4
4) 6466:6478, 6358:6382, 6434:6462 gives 1.4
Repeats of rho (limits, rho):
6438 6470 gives 5.9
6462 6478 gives 4.3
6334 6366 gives 7.5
